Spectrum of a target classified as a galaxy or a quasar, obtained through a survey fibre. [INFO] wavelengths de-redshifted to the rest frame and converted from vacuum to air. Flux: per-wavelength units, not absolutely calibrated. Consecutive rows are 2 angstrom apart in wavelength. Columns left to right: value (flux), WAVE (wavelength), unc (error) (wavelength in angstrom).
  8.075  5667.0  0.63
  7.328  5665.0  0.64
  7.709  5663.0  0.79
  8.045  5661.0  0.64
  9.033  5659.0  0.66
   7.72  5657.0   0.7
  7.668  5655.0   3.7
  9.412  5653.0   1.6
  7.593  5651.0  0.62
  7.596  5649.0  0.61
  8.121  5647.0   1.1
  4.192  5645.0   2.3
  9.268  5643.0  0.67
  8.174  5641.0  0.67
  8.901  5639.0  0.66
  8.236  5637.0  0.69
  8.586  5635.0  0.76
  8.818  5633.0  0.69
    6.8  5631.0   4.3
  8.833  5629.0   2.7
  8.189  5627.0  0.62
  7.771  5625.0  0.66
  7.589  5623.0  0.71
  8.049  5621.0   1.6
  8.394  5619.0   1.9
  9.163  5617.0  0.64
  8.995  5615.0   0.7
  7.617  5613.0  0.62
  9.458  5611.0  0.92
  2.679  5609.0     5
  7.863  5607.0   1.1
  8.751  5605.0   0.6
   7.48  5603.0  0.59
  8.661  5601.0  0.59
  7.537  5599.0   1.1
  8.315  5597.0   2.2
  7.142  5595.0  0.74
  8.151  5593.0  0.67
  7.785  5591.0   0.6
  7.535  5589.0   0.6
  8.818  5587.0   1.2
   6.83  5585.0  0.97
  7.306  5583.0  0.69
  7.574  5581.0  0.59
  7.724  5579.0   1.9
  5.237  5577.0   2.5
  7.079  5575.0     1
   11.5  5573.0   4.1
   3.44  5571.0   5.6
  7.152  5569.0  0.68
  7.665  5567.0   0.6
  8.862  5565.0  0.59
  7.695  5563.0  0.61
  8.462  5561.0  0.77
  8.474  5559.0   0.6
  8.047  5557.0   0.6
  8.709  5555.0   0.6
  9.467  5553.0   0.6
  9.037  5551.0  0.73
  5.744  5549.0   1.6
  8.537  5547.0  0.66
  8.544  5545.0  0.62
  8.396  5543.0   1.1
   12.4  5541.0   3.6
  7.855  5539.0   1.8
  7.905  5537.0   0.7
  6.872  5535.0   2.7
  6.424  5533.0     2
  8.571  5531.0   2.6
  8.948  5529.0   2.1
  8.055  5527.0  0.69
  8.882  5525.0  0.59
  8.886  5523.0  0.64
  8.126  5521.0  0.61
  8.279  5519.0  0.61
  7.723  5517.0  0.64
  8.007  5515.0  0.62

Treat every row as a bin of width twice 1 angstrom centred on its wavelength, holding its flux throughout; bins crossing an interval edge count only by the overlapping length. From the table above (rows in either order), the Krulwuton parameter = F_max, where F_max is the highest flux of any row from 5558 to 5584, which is 11.5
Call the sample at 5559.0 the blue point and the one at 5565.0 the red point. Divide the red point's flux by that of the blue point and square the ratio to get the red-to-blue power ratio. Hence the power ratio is 1.09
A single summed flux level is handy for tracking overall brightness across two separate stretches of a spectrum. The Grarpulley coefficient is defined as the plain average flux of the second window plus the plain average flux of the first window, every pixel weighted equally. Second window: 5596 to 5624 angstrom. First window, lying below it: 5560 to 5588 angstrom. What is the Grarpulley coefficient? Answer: 15.4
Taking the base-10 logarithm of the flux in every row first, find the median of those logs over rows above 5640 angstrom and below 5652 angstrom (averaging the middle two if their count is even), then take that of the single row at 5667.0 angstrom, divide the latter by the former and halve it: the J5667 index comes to 0.507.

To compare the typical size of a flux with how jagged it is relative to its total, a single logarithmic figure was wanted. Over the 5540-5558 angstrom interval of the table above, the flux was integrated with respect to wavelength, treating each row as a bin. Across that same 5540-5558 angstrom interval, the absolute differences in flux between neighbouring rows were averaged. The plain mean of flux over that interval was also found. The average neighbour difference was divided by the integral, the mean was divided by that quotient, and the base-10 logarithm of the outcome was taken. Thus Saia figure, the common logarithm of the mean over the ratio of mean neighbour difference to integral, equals 3.0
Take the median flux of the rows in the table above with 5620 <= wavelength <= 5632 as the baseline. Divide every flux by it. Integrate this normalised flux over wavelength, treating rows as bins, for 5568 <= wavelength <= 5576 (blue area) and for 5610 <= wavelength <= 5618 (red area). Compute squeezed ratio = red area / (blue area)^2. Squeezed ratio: 0.164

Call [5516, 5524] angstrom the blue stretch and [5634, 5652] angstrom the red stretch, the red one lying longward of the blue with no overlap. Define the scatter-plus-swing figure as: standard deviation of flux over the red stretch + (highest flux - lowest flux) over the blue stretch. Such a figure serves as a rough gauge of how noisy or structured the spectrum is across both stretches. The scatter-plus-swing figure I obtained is 2.6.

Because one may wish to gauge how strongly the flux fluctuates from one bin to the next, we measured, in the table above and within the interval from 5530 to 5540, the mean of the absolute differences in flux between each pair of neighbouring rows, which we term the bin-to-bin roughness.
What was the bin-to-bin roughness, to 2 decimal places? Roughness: 0.92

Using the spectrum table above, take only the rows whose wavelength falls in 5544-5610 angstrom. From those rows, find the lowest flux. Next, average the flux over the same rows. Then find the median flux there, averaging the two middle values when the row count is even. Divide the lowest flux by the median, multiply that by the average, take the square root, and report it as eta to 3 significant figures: 1.63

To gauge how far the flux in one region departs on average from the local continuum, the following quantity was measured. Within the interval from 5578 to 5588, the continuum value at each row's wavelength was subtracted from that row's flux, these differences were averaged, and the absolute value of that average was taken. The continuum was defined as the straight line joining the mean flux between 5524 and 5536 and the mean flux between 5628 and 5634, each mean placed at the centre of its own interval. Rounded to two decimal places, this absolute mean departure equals 0.41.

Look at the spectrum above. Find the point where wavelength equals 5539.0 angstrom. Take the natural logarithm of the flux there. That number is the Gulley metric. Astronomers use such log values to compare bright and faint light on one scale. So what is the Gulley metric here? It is 2.06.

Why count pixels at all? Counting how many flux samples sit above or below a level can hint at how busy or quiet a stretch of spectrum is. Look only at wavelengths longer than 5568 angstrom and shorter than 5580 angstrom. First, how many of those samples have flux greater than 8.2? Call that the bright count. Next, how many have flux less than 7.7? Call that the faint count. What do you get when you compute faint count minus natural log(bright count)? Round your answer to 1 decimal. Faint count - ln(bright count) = 4.0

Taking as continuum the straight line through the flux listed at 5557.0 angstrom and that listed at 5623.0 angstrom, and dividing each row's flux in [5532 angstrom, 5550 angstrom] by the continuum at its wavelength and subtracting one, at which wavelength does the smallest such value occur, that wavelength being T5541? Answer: 5549.0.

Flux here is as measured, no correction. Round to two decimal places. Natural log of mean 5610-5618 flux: 2.18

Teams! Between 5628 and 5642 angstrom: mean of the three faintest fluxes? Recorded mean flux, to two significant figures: 7.7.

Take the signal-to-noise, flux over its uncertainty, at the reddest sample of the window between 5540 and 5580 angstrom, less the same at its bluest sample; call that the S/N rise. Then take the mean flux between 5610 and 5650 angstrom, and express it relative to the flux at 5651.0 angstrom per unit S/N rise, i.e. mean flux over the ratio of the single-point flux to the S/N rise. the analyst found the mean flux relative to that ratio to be 1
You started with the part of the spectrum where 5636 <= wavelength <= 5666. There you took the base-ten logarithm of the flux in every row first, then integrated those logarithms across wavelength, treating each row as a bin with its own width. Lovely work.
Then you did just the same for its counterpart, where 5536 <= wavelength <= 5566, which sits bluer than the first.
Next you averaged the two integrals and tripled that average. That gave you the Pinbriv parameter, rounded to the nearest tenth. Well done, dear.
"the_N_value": 81.9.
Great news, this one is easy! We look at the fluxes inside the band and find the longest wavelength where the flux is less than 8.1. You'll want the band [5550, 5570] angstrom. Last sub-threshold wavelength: 5569.0 angstrom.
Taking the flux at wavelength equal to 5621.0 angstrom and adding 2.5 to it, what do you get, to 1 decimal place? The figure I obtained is 10.5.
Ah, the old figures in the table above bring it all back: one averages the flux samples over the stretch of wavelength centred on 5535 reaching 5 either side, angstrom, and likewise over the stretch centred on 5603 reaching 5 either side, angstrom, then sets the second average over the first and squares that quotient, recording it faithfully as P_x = 1.15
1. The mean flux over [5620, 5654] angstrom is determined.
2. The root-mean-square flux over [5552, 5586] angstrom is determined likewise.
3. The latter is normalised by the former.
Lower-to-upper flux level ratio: 0.99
